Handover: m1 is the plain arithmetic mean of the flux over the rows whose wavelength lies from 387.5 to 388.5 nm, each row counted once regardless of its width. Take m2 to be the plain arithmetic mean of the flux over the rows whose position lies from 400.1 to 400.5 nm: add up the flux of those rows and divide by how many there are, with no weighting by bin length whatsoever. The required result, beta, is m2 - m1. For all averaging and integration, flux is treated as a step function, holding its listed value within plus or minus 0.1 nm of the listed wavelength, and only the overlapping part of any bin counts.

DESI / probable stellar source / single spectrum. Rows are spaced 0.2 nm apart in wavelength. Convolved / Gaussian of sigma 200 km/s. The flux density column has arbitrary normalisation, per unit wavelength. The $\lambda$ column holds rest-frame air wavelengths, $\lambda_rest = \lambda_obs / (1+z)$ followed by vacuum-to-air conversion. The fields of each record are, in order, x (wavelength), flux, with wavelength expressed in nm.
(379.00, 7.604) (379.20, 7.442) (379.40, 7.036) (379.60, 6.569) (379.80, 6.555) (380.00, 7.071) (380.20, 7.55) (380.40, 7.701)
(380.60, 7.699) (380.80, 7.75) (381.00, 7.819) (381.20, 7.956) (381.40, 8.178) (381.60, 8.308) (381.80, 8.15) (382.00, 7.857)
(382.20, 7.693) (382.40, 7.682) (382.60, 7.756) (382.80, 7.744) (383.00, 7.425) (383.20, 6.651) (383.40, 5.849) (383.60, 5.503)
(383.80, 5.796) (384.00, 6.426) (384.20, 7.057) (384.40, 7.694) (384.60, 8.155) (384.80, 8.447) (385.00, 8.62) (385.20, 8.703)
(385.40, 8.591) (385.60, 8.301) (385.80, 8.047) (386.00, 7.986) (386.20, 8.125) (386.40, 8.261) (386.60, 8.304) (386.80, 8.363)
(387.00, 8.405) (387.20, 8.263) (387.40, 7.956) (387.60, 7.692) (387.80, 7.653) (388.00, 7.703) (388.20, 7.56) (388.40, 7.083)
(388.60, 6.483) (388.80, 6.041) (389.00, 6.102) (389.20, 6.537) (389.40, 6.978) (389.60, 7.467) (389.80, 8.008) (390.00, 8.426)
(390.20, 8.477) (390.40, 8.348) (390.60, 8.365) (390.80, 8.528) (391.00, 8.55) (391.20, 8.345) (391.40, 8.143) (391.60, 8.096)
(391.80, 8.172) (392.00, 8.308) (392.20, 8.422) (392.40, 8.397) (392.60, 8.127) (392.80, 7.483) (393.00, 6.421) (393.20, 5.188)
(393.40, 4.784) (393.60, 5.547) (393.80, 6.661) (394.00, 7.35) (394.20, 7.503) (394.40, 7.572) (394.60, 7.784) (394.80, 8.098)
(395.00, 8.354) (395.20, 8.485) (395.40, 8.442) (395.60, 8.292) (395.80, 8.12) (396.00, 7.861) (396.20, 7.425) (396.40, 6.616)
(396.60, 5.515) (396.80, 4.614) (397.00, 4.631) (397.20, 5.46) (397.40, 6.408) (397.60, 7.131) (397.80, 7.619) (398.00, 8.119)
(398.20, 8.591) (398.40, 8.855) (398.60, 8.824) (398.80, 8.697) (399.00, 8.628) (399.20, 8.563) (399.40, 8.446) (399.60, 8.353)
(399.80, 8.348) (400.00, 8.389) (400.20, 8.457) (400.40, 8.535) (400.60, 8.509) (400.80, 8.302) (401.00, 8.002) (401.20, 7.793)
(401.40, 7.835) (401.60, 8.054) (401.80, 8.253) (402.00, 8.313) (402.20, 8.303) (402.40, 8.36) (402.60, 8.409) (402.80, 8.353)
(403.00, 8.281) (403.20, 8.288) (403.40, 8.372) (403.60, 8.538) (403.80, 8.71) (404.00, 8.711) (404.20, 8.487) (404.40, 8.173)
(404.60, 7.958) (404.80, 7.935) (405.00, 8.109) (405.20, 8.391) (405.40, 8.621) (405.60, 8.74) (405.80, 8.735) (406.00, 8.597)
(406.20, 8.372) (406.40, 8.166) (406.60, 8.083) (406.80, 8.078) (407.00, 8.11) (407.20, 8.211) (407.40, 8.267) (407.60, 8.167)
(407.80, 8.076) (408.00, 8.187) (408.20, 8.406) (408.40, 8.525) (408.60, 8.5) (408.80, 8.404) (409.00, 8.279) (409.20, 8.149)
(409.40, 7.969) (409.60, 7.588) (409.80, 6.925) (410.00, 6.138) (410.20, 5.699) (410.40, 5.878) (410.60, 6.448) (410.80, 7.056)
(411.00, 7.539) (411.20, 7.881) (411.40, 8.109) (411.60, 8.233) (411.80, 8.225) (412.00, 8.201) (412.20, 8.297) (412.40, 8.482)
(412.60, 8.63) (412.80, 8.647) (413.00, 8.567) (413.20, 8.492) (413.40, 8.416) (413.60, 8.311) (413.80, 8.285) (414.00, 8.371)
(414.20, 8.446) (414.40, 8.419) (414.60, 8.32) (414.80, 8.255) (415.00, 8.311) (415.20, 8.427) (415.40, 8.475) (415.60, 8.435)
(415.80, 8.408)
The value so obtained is 1.0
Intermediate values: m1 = 7.54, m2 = 8.5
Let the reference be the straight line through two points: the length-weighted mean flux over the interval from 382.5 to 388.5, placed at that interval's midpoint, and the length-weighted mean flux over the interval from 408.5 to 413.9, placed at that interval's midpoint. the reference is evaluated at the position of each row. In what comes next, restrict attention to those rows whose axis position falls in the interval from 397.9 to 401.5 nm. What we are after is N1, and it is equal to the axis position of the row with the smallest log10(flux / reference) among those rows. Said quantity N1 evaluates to 401.20 nm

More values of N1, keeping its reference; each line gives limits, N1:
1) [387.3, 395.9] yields 393.40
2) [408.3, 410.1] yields 410.00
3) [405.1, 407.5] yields 406.80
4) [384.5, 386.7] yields 386.00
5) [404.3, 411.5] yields 410.20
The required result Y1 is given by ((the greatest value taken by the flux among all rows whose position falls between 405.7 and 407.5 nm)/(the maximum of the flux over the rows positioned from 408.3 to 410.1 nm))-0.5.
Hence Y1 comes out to 0.52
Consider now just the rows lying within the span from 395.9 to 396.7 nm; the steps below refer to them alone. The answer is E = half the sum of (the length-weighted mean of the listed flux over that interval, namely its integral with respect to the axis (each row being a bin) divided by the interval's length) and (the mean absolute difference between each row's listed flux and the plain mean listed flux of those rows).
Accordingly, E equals 3.82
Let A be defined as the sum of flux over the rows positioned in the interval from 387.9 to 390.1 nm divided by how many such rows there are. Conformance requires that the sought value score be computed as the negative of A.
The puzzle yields -7.1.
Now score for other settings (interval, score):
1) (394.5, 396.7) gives -7.7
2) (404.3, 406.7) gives -8.3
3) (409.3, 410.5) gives -6.7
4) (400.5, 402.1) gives -8.1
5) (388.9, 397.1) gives -7.4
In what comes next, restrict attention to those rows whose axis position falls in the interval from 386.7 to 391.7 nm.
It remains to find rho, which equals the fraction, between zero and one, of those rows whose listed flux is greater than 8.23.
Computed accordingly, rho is 0.40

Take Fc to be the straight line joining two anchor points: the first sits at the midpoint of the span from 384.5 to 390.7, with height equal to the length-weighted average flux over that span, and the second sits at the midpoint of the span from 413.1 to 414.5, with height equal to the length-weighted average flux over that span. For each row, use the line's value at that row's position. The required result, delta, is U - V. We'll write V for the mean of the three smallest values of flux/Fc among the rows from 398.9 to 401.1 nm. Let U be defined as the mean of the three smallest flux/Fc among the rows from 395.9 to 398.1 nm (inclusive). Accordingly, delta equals -0.40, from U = 0.61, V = 1.01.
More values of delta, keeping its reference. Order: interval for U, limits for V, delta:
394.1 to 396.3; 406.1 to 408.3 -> -0.04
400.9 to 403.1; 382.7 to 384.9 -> 0.23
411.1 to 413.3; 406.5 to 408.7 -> -0.01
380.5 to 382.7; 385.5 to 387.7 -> -0.01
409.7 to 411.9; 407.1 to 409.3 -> -0.27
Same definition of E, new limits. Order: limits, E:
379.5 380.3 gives 3.66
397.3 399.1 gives 4.40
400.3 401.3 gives 4.25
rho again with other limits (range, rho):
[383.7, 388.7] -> 0.40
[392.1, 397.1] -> 0.24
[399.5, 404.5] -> 0.80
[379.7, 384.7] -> 0.04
